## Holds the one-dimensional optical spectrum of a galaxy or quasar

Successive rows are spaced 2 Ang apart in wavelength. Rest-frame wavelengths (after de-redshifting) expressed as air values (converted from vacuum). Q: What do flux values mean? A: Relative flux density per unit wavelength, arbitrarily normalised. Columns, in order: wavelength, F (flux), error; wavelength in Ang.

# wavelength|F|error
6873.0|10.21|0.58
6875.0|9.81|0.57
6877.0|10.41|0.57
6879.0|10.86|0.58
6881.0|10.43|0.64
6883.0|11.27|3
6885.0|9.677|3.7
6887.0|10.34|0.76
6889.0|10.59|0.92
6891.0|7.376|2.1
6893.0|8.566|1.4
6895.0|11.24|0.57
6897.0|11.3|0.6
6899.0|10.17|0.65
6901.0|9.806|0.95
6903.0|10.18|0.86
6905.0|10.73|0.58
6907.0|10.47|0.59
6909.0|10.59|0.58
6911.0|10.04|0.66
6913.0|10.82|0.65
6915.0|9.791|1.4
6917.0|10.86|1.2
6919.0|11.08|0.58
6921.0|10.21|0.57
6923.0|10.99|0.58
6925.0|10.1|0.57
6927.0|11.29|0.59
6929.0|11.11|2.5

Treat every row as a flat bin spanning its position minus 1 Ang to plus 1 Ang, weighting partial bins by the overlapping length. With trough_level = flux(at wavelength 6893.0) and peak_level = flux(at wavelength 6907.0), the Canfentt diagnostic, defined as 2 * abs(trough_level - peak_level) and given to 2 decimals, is 3.81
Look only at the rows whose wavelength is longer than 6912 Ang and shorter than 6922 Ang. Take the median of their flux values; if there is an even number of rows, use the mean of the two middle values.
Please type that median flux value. 10.8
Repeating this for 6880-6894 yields 10.3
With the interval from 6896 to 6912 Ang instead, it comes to 10.3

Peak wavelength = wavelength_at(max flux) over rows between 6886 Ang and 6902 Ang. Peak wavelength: 6897.0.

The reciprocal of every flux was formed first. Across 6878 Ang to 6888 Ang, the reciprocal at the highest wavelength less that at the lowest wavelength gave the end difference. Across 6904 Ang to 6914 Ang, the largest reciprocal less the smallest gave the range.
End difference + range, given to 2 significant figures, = 0.012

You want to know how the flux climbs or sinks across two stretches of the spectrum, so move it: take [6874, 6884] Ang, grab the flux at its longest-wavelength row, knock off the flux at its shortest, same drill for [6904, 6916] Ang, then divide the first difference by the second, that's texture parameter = -1.6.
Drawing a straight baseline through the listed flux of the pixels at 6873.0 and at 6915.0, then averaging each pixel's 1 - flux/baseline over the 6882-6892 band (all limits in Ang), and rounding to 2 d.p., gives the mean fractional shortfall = 0.02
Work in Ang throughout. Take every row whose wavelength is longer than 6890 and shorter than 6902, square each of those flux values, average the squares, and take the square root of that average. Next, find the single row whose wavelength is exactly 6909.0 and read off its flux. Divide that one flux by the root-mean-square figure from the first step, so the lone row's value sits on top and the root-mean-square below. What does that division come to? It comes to 1.08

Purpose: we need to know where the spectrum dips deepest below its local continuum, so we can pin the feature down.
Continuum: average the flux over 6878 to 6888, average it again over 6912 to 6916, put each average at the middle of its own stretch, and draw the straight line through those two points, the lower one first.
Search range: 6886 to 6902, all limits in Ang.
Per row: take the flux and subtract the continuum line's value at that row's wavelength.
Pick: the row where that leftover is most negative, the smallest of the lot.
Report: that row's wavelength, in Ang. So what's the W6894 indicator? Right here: 6891.0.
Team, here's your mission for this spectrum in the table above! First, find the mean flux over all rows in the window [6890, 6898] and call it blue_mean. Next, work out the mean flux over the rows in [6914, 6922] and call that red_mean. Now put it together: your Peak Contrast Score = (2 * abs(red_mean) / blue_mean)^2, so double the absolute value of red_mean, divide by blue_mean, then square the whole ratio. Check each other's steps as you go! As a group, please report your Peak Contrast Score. 4.75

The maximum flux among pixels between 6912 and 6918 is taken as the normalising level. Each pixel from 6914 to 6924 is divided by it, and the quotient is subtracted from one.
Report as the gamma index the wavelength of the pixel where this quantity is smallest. 6919.0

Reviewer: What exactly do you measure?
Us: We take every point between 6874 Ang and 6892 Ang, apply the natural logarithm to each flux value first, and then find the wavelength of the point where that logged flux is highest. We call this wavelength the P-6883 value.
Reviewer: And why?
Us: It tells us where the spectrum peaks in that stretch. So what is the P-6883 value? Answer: 6883.0 Ang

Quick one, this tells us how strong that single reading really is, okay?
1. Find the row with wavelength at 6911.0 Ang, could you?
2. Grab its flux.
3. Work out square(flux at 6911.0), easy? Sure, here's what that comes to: 101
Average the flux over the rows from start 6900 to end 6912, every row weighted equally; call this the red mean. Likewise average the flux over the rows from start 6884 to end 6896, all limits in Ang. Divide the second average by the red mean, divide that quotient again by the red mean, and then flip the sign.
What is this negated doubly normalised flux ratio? -0.0907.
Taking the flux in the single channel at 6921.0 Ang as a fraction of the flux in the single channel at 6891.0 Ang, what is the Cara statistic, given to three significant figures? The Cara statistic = 1.38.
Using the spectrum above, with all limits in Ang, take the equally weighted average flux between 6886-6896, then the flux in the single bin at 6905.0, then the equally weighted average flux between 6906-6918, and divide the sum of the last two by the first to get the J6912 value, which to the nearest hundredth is 2.20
